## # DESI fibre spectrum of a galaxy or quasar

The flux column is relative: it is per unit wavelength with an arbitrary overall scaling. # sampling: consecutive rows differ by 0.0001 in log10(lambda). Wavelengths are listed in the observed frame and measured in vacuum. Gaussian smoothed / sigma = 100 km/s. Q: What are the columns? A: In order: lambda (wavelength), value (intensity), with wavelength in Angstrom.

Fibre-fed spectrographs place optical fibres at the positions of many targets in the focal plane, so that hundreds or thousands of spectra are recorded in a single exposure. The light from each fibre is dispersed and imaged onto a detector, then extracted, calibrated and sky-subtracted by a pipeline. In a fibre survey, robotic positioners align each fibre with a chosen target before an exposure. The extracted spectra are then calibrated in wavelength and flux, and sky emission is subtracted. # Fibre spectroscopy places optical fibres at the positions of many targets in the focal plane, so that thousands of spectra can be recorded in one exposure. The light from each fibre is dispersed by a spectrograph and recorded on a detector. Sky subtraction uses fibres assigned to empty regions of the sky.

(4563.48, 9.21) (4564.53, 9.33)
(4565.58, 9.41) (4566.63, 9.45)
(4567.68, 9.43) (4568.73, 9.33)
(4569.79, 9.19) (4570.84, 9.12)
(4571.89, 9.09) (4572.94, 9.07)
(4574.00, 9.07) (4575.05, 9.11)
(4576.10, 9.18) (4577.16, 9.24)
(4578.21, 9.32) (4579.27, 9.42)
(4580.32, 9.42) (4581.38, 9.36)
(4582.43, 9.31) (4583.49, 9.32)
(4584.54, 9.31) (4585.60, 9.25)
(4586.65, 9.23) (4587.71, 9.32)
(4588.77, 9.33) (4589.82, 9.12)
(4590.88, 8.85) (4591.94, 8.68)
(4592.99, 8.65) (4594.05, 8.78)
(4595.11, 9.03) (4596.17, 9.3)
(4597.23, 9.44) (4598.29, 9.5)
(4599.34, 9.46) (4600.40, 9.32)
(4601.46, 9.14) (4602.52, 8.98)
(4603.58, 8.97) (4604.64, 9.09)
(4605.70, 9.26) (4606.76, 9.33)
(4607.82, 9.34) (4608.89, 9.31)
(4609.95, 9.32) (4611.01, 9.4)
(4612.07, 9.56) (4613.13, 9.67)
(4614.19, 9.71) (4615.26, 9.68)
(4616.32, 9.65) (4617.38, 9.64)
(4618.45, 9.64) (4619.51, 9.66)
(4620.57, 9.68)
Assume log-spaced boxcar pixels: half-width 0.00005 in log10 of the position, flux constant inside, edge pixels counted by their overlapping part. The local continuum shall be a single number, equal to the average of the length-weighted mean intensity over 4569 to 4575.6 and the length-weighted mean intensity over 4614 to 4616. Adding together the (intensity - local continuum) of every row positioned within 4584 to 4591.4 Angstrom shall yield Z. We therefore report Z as -1.3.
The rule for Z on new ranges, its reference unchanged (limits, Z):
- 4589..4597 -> -3.3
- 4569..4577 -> -1.9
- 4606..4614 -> 0.2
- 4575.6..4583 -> -0.5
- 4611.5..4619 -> 1.8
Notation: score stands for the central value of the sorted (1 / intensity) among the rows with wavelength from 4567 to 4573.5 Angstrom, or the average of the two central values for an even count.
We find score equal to 0.109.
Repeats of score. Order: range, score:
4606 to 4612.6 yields 0.107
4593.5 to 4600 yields 0.107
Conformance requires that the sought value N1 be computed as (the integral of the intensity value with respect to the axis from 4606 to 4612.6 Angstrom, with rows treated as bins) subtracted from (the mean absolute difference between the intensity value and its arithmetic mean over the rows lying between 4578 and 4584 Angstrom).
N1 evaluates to -62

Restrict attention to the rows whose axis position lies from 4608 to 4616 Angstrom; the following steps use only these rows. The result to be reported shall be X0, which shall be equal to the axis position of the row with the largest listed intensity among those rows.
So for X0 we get 4614.19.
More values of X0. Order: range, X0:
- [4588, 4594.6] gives 4588.77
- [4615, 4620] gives 4615.26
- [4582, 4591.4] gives 4588.77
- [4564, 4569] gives 4566.63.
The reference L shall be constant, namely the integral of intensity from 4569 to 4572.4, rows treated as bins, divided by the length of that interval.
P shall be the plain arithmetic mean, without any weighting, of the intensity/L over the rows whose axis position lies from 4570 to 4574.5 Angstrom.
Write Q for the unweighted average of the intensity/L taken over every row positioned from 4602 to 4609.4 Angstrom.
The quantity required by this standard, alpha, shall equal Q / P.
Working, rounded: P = 0.99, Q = 1.005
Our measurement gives 1.01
